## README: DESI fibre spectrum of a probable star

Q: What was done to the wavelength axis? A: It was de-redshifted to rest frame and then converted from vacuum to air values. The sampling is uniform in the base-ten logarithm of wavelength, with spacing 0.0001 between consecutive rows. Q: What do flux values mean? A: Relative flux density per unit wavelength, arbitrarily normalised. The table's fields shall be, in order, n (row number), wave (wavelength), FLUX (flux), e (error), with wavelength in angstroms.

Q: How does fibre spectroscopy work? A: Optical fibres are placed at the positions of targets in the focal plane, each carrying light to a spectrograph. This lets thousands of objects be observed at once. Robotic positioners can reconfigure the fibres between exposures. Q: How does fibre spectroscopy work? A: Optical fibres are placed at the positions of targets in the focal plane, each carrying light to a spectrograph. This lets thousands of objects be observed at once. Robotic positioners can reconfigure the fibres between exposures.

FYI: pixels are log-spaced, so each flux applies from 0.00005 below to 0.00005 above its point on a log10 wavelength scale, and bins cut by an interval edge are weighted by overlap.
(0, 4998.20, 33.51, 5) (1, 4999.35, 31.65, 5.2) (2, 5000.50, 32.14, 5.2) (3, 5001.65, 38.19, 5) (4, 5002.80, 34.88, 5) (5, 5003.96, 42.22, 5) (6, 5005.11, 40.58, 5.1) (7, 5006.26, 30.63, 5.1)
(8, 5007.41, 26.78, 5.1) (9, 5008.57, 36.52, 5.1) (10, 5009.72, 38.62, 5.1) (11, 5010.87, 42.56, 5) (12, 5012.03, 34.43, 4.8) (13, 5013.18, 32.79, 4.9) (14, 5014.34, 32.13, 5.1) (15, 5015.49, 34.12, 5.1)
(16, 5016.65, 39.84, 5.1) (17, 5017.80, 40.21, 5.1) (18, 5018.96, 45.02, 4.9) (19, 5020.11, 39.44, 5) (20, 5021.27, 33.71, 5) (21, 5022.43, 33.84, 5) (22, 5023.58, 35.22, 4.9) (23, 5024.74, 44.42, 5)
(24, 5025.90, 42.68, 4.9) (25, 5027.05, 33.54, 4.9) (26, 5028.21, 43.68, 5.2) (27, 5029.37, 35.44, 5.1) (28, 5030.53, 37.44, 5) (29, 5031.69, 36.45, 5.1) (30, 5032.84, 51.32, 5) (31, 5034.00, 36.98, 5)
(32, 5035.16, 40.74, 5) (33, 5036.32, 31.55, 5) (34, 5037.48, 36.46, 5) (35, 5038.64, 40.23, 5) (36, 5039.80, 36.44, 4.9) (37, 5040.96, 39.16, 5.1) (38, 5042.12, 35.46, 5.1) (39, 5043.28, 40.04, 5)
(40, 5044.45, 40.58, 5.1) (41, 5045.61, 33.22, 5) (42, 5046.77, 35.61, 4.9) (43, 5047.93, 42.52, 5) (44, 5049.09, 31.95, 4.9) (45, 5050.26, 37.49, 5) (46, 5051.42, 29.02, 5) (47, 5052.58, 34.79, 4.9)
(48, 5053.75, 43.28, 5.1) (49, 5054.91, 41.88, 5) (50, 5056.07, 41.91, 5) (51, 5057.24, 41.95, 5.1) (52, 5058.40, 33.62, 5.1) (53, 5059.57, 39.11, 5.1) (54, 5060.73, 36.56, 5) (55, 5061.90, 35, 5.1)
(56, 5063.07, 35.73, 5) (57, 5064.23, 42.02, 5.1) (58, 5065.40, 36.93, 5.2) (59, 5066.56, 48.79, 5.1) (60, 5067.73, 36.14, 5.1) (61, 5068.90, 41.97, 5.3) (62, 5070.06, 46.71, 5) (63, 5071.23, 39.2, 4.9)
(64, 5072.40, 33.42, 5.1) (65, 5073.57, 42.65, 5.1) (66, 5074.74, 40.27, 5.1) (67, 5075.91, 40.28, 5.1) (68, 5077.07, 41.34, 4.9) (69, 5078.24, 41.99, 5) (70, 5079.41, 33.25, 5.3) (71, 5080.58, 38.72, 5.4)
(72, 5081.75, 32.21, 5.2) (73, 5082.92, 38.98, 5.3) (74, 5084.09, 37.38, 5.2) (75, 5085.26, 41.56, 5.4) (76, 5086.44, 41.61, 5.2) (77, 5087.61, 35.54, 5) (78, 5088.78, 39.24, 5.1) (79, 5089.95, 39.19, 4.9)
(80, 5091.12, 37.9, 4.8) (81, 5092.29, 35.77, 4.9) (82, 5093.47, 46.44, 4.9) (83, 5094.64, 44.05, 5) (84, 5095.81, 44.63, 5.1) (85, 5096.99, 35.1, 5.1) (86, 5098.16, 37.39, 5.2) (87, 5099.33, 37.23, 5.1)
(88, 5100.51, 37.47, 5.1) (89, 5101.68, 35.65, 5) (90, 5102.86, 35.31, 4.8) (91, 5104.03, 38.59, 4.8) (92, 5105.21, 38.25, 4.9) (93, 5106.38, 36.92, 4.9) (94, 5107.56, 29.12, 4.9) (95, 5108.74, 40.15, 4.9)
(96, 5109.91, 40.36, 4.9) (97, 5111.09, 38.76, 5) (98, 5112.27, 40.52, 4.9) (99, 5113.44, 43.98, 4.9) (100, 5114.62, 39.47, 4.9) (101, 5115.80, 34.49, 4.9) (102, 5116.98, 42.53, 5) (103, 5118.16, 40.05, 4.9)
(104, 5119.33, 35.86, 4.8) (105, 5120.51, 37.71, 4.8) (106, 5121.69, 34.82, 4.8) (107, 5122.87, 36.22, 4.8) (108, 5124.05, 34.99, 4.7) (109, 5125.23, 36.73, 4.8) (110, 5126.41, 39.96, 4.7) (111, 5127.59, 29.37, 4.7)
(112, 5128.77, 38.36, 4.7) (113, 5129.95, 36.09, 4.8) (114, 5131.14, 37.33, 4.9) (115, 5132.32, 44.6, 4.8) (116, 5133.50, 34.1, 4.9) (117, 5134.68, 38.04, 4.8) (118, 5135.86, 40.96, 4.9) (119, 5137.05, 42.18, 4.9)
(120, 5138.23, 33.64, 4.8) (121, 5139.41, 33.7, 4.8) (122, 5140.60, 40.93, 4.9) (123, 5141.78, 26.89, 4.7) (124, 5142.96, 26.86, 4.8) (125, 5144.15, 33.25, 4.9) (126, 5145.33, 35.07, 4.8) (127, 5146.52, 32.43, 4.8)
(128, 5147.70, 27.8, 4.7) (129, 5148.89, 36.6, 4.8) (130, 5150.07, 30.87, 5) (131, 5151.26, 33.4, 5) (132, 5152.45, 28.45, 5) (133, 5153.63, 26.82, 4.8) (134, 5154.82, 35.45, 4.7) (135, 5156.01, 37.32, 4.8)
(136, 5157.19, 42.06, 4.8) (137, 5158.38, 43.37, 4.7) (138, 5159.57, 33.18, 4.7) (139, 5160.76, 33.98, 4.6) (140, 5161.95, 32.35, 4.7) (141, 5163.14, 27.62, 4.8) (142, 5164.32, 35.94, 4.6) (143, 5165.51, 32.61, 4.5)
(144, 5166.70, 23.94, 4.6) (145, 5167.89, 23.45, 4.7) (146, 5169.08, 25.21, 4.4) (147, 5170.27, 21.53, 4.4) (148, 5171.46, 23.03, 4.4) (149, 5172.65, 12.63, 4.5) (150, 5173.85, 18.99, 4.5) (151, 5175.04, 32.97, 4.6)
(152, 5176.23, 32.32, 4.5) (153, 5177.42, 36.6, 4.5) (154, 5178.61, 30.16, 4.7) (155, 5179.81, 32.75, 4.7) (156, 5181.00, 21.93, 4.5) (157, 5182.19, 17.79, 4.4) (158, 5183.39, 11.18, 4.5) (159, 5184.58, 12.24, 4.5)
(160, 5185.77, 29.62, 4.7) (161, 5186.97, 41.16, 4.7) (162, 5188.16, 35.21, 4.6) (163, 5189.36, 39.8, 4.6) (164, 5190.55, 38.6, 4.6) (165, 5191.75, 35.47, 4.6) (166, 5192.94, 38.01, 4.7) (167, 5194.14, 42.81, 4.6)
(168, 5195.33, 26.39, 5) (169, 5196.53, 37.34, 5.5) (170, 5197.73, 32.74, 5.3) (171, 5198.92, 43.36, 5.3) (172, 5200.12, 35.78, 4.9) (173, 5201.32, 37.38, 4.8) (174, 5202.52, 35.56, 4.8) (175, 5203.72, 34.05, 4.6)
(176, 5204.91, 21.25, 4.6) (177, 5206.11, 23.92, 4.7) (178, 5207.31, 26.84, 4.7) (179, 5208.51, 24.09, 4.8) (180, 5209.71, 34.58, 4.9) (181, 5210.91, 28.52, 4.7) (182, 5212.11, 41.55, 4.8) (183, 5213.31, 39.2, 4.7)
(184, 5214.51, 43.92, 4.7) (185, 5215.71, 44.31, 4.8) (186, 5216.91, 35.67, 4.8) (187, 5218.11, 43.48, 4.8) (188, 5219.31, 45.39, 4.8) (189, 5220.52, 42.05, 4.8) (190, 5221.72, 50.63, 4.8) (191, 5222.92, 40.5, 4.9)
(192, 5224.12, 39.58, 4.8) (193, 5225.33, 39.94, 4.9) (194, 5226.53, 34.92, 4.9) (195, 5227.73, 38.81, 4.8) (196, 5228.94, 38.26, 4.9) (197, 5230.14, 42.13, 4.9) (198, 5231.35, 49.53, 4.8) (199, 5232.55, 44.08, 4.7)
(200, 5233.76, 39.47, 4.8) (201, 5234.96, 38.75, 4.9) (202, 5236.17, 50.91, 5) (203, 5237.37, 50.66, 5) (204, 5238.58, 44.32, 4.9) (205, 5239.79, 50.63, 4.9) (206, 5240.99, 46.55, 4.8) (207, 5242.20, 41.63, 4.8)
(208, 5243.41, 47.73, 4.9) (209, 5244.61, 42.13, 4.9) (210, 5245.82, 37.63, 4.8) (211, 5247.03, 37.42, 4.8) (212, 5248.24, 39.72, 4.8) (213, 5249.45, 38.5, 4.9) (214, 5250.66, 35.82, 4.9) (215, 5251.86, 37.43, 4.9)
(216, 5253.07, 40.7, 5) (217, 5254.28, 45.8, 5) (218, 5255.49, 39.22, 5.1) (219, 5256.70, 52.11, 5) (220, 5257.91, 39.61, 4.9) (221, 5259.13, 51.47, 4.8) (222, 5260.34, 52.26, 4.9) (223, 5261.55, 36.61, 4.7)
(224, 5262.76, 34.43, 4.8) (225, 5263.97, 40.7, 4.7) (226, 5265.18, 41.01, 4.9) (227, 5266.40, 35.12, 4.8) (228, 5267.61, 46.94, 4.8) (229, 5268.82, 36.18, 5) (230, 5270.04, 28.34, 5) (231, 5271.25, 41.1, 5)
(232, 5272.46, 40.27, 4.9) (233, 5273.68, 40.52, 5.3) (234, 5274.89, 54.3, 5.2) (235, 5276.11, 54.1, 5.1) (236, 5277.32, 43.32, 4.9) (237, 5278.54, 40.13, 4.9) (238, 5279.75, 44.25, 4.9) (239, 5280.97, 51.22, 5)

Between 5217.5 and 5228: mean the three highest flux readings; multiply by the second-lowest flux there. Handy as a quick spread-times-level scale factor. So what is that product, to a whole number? 1805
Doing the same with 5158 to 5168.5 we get 904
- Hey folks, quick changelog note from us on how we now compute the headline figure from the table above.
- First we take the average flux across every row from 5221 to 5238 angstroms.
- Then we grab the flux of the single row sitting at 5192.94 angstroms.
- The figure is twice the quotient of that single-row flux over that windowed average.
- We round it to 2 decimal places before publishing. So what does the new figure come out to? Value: 1.78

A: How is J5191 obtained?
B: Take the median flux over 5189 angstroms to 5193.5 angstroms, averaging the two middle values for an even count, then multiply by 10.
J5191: 383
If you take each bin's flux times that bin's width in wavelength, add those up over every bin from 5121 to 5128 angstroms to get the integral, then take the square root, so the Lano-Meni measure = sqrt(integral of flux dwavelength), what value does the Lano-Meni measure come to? 15.8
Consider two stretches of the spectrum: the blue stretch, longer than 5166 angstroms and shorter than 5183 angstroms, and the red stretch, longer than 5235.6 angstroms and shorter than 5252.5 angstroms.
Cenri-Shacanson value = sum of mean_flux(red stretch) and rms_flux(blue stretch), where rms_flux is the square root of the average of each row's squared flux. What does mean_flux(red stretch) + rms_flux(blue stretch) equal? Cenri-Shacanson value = 69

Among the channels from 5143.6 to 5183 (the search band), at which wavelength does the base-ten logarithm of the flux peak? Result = 5158.38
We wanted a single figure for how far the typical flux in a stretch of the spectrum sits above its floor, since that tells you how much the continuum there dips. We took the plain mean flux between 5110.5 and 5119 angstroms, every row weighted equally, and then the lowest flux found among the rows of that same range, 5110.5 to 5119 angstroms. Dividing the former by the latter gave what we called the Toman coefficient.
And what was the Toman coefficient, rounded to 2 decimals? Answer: 1.16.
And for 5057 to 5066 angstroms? 1.12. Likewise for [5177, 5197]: 2.77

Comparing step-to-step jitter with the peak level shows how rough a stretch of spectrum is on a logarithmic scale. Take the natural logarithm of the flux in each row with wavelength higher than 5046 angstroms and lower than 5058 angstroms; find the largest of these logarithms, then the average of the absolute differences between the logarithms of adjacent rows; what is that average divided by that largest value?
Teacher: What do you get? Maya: 0.039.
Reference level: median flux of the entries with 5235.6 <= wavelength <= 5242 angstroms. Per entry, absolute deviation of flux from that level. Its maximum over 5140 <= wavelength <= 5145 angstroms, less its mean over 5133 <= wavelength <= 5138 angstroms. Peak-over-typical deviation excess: 12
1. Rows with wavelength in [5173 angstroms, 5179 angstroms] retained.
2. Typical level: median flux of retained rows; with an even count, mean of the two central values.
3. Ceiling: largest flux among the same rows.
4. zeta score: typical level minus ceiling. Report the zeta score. -4.3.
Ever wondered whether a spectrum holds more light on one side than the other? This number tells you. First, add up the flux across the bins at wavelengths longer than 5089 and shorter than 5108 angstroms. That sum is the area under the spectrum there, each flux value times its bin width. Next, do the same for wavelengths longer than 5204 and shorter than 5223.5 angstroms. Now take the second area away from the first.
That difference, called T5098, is 11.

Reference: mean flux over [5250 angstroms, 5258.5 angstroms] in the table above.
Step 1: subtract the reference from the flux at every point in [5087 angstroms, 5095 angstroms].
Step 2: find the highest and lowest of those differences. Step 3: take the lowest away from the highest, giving 11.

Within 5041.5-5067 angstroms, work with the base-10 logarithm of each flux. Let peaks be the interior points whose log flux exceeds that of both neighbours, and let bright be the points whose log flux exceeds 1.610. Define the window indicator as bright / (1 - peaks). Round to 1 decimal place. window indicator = -1.2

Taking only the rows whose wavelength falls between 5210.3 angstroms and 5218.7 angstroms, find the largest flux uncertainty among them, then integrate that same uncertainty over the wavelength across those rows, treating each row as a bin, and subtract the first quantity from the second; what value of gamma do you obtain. 35.2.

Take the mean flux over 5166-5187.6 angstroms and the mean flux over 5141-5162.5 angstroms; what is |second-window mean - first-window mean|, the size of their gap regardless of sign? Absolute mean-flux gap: 8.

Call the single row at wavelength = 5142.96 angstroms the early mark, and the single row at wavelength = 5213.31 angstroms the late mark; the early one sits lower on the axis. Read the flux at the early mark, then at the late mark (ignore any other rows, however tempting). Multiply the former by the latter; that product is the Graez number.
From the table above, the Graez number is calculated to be 1053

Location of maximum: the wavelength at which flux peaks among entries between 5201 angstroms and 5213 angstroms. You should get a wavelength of 5212.11 angstroms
